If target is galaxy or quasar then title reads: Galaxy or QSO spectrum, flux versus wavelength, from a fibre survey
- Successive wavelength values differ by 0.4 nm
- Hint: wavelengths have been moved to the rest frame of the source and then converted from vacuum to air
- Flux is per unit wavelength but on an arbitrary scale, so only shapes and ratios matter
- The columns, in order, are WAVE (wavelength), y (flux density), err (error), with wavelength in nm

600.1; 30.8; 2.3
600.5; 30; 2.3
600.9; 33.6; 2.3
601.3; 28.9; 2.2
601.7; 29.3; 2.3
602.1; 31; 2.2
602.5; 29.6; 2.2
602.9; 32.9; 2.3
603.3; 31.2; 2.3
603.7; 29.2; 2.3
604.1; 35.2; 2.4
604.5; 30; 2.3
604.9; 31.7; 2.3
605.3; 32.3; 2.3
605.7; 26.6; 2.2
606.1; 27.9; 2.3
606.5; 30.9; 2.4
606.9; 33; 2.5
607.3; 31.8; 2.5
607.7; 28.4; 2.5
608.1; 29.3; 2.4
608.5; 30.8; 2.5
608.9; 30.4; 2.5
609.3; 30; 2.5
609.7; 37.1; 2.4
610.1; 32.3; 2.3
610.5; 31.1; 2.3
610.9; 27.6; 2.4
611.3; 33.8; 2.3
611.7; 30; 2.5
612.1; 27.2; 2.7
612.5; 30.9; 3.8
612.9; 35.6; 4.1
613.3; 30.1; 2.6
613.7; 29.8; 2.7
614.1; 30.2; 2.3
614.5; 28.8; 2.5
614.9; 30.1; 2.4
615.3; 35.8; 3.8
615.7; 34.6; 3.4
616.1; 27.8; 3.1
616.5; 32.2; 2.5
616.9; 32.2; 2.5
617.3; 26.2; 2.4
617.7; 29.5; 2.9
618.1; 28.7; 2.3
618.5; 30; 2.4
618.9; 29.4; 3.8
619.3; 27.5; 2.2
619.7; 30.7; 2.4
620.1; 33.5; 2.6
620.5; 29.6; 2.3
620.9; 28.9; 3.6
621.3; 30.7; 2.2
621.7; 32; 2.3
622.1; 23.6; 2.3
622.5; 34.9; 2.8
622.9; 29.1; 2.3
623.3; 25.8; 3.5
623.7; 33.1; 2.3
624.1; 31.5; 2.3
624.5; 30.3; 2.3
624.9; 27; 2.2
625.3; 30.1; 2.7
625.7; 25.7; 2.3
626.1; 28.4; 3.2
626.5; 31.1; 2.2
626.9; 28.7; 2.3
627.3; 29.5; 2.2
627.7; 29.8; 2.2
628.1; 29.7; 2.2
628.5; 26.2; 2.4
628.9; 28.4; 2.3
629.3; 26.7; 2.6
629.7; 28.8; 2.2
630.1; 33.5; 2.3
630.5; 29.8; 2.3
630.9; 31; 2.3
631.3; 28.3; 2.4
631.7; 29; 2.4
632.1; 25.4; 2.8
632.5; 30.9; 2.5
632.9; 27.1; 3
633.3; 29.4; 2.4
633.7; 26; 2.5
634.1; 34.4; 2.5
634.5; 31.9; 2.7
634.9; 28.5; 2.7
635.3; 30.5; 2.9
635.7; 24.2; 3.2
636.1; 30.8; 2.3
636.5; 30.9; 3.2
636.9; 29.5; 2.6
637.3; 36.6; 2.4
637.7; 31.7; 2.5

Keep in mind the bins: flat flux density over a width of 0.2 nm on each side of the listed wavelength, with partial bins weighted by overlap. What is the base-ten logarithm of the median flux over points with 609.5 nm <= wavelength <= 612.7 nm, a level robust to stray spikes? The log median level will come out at 1.49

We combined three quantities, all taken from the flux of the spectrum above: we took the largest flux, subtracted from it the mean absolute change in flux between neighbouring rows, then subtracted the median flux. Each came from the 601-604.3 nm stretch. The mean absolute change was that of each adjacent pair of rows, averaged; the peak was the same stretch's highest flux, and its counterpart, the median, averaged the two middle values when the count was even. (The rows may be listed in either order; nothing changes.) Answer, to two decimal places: 2.54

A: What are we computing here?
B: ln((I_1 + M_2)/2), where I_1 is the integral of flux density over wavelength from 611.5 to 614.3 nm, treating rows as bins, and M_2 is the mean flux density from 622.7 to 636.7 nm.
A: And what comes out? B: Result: 4.05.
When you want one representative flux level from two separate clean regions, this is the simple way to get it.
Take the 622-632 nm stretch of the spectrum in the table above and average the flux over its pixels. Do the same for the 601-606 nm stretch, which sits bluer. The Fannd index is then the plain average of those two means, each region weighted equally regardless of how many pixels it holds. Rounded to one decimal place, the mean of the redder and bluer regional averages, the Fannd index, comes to 29.9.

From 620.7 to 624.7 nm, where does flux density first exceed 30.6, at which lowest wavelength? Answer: 621.3 nm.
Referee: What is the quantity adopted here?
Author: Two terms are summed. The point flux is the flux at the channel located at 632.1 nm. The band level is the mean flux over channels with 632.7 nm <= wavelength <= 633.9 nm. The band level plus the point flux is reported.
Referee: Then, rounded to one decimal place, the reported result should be 52.9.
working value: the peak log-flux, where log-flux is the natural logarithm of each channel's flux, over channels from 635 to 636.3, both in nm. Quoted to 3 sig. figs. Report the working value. 3.43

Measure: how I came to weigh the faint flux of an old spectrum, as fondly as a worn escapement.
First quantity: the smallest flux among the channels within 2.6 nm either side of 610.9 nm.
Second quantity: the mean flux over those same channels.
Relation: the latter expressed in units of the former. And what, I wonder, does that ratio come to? 1.15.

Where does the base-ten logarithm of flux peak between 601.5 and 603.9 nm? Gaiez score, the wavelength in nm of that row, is 602.9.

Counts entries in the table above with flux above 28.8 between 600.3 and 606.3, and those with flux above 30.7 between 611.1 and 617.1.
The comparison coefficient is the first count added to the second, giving 20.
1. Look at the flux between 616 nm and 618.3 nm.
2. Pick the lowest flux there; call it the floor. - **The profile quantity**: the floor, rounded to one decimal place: 26.2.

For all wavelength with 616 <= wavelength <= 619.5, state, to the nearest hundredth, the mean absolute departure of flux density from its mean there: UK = 1.54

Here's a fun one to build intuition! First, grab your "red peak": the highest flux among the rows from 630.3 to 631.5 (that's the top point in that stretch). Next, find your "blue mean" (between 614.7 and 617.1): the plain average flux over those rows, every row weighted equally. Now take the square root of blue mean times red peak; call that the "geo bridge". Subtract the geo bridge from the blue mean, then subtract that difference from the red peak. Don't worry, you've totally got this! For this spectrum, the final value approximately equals 30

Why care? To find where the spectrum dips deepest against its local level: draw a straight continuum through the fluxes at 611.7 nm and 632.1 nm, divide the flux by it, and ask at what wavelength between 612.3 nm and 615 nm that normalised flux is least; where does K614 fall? 614.5 nm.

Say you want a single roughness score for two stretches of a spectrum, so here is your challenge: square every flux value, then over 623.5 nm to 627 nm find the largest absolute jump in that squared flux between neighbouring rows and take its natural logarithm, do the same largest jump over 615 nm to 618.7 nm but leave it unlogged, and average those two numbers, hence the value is 215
